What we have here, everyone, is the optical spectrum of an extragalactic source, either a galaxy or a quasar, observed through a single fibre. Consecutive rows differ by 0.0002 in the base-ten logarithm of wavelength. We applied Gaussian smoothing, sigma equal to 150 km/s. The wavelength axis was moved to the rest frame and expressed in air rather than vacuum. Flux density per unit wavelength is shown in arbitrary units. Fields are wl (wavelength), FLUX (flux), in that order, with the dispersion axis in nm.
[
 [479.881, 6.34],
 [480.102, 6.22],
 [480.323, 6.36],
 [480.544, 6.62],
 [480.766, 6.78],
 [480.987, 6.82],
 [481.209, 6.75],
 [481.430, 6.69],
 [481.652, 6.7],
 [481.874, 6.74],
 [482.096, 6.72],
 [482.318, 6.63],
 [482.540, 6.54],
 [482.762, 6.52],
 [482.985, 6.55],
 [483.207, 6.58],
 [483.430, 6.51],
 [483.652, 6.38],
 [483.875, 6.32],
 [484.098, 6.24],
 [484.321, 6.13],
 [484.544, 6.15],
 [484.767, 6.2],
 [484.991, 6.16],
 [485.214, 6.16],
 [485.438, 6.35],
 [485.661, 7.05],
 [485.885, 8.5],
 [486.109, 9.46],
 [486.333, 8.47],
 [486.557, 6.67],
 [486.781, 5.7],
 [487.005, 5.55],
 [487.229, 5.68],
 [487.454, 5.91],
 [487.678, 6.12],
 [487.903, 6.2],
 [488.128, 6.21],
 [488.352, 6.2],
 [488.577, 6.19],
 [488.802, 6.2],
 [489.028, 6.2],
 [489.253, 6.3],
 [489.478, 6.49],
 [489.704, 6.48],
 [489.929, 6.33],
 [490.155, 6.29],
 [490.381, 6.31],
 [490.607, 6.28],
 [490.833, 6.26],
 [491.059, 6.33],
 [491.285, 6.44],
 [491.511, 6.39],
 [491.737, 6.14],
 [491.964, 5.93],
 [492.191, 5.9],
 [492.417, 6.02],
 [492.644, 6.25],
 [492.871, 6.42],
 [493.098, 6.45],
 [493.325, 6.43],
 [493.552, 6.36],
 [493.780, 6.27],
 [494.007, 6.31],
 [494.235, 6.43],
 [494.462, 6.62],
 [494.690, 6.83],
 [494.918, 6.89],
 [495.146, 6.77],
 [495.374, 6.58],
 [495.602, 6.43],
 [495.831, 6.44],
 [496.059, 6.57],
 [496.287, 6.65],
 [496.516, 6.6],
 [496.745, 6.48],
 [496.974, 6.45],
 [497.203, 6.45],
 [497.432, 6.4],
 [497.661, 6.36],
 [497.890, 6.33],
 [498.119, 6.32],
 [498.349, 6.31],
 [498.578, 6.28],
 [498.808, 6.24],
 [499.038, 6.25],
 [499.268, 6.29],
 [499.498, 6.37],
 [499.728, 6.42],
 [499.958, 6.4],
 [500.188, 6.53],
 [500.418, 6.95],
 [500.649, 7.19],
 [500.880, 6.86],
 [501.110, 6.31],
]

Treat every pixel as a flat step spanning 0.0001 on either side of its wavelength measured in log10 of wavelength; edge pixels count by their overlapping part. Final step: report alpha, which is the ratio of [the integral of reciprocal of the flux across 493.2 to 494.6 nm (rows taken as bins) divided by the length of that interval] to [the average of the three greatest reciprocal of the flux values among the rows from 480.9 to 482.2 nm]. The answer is 1.05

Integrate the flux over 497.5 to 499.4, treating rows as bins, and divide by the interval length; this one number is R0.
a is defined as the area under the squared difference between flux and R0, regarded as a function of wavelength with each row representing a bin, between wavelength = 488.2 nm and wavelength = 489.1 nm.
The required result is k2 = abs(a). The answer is 0.01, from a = 0.01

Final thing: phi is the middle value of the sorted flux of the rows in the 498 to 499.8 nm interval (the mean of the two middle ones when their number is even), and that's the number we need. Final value 6.30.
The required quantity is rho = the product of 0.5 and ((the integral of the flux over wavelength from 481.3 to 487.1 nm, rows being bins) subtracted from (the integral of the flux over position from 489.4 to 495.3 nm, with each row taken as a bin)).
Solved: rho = -0.59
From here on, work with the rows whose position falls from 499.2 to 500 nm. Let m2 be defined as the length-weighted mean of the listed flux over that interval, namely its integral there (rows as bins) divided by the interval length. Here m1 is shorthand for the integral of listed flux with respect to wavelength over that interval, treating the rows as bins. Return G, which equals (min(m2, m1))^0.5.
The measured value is 2.26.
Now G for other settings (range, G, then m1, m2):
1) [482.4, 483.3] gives 2.43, 5.9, 6.55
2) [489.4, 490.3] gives 2.40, 5.7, 6.39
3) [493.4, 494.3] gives 2.39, 5.7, 6.34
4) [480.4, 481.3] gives 2.46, 6.1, 6.73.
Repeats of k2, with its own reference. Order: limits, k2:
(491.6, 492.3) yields 0.07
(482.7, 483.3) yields 0.04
